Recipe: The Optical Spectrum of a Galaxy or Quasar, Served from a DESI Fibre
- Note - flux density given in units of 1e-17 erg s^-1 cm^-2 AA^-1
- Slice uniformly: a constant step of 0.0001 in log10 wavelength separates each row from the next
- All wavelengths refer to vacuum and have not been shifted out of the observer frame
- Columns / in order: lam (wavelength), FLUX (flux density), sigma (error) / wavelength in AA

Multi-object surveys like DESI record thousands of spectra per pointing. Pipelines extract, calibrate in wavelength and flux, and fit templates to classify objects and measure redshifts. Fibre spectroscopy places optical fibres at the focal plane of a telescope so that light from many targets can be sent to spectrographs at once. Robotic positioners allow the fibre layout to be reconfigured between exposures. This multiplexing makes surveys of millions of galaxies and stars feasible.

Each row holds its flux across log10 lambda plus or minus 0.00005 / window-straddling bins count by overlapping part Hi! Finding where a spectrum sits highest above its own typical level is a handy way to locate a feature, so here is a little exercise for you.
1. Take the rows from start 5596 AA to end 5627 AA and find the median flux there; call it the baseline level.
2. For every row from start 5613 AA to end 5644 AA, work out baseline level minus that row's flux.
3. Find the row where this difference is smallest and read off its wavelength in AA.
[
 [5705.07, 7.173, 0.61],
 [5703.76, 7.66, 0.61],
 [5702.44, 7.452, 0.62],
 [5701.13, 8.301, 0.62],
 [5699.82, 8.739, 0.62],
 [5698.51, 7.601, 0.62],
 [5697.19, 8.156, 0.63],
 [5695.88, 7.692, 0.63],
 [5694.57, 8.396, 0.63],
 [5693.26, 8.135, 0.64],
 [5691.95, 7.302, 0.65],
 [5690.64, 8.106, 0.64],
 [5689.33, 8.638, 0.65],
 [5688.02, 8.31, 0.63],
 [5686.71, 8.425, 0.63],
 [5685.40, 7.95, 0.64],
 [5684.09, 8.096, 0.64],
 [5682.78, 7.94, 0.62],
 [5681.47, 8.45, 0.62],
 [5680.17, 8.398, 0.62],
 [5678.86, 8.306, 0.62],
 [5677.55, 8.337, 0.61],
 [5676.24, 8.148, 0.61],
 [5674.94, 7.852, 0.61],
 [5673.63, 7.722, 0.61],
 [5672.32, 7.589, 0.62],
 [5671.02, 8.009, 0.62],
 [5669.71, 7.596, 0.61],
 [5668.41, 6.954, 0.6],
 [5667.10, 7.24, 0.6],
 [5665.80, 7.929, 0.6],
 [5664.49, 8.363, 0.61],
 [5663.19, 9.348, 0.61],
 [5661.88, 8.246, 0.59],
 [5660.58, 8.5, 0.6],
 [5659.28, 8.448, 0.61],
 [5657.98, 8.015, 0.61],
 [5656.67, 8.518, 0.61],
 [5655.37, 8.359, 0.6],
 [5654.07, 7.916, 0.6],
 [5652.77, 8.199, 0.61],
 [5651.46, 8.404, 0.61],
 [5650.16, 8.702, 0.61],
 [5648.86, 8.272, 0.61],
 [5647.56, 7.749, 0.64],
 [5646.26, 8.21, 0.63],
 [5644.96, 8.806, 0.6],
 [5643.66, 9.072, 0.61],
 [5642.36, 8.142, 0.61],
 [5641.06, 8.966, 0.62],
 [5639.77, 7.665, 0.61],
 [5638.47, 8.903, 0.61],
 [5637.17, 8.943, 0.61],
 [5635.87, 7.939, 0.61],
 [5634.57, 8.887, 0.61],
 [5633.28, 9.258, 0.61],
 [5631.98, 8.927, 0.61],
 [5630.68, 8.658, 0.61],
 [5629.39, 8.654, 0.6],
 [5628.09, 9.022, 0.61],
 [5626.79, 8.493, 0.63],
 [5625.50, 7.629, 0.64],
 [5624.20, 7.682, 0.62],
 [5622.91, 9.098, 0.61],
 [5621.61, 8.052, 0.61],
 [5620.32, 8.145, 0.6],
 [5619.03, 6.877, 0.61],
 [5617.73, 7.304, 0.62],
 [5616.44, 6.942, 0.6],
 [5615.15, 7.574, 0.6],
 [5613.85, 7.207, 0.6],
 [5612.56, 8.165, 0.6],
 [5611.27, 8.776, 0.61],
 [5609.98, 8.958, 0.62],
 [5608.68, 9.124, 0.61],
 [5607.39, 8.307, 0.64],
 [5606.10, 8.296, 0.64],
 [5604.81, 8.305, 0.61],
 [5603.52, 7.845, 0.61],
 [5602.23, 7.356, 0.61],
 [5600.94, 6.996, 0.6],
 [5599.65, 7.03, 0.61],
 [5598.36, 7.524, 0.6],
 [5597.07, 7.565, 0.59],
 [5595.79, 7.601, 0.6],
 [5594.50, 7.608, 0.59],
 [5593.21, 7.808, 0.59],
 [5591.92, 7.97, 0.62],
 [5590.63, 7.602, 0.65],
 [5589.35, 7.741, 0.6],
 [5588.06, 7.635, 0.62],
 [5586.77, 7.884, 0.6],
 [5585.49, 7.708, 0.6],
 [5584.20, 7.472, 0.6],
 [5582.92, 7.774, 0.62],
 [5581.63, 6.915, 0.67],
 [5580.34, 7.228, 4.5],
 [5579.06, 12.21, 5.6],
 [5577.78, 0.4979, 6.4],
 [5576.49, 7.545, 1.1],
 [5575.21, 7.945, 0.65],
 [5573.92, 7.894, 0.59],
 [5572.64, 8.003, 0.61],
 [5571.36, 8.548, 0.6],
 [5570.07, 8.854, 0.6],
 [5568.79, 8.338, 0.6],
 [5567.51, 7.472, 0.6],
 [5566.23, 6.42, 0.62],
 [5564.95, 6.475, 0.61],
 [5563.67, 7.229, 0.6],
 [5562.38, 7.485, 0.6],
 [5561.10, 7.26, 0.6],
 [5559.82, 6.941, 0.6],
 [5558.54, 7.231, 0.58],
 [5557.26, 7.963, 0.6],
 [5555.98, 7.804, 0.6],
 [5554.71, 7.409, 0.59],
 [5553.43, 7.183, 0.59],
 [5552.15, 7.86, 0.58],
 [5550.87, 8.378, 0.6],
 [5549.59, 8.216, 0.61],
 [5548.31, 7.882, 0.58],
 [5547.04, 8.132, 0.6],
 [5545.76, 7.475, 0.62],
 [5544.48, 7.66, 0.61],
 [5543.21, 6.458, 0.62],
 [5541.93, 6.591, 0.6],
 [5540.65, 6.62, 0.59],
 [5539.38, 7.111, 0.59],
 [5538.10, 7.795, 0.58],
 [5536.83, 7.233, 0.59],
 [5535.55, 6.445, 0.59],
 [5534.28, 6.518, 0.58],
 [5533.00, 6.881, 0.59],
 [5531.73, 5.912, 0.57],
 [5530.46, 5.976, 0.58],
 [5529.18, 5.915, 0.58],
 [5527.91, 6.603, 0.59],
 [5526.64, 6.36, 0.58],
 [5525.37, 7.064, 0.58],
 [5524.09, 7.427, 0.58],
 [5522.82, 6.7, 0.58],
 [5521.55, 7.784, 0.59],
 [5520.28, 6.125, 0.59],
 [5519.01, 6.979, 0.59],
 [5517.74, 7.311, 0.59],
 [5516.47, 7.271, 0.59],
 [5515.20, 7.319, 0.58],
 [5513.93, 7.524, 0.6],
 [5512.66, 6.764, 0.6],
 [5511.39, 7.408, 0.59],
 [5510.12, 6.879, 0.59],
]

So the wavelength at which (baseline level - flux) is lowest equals 5633.28 AA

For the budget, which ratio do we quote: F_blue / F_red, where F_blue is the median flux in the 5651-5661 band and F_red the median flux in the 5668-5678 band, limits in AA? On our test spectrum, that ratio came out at 1.08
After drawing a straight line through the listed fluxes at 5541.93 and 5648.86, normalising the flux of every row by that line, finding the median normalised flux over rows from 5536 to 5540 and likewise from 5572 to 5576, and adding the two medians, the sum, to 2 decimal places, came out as 2.23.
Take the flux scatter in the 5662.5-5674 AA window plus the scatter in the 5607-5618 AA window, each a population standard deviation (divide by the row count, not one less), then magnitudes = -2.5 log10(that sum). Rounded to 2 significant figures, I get -0.38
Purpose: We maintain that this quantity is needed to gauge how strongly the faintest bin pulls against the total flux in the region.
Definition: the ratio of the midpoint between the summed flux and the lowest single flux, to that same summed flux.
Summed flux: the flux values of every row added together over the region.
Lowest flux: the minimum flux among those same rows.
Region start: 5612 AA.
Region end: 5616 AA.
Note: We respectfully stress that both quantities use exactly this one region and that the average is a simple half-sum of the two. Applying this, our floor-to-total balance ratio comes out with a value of 0.657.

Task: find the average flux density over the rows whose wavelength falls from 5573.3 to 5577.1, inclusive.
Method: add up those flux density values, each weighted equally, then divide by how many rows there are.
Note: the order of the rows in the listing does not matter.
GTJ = 7.8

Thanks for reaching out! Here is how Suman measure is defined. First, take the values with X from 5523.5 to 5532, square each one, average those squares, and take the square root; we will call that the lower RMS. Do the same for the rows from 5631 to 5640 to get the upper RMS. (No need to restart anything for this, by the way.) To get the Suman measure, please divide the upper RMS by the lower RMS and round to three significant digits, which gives 1.34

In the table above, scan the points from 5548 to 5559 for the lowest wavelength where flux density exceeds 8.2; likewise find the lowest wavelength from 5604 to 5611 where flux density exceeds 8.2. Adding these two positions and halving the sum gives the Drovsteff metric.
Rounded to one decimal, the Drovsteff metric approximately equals 5577.2 AA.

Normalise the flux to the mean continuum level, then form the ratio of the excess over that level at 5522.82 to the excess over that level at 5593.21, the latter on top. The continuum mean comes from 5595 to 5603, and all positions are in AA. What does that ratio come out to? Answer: -0.7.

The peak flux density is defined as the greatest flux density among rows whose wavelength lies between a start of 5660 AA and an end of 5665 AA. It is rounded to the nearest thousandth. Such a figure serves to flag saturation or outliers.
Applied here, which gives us 9.348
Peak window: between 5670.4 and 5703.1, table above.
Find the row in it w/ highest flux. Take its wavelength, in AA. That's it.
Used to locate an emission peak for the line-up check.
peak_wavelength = 5699.82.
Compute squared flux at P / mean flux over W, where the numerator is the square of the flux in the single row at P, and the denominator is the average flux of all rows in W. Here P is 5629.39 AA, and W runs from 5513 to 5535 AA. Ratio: 11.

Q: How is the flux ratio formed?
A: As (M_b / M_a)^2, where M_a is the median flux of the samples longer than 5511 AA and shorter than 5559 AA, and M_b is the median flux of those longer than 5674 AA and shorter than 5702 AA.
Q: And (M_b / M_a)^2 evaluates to 1.27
